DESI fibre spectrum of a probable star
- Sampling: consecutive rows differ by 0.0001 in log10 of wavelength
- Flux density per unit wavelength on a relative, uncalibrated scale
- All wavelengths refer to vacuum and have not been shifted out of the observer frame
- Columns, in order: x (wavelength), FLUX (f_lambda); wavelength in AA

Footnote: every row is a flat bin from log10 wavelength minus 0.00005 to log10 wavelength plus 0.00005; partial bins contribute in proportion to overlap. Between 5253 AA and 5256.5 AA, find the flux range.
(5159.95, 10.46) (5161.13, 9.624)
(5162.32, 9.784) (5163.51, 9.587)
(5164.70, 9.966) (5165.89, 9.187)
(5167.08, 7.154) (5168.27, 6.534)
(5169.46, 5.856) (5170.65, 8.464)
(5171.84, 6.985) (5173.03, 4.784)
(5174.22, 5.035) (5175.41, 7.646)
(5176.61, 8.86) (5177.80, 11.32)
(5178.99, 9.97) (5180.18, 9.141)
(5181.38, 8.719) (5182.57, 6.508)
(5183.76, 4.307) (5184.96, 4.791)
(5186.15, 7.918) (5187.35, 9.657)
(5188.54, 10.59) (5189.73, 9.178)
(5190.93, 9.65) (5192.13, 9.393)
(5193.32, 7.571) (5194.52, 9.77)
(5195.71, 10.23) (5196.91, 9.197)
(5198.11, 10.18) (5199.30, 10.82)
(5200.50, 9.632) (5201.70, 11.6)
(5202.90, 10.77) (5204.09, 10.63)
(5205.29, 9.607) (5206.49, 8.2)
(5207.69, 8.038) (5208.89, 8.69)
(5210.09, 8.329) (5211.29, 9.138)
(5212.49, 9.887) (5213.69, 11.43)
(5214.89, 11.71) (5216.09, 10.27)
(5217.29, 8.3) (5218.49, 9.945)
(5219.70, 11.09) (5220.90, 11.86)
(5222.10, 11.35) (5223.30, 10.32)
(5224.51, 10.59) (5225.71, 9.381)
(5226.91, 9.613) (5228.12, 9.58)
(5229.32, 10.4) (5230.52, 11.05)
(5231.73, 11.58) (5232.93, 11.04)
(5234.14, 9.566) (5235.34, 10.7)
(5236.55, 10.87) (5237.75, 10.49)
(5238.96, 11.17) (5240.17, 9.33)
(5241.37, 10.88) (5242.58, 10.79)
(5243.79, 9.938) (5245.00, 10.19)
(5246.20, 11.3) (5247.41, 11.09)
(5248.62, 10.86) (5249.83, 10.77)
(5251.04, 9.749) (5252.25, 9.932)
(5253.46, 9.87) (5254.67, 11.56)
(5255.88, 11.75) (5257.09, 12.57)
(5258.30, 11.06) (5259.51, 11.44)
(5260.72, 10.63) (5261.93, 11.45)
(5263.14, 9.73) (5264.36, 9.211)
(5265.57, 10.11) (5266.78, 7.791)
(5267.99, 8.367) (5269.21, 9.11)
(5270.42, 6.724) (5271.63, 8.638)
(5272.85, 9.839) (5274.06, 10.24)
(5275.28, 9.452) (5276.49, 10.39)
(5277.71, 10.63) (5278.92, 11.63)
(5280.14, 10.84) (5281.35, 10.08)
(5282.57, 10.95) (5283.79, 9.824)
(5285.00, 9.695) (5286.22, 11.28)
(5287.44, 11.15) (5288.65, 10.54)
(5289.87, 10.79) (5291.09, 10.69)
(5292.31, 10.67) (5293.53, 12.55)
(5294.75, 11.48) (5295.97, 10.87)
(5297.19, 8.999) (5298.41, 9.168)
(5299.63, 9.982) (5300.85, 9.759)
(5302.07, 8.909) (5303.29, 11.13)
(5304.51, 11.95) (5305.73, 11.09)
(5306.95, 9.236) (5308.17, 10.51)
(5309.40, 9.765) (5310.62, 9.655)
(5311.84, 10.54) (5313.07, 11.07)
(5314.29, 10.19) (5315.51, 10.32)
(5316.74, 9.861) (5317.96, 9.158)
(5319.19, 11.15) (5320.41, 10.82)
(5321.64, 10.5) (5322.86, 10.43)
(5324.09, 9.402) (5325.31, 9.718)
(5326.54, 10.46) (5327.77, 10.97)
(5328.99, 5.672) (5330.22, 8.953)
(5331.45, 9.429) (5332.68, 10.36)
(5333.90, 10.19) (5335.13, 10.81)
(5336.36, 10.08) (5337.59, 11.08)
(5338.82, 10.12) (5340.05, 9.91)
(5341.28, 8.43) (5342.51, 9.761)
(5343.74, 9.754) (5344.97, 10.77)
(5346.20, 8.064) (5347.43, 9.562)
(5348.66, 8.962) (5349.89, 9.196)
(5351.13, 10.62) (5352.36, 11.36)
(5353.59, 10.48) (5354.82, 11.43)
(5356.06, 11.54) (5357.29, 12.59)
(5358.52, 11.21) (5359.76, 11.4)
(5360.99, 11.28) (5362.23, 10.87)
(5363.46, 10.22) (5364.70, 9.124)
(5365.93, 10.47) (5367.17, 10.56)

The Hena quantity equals 1.9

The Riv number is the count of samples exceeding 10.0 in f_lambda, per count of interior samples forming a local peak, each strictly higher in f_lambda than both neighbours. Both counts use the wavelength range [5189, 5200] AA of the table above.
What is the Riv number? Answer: 1.50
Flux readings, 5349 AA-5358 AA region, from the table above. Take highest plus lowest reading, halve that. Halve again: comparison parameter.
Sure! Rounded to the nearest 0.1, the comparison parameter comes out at 5.4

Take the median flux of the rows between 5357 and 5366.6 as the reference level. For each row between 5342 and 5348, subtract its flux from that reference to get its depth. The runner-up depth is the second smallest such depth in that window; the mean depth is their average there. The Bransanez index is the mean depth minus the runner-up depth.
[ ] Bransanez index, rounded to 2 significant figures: 0.18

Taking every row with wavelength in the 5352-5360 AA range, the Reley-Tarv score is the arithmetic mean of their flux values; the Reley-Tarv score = 11.4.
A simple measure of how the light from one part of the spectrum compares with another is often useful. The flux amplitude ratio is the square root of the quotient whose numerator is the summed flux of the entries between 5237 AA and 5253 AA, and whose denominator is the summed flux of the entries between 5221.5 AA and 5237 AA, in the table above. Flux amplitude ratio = 1.00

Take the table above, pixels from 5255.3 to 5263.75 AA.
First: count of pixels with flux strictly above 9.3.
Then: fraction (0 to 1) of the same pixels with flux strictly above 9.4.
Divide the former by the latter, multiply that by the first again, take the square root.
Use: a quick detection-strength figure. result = 7.0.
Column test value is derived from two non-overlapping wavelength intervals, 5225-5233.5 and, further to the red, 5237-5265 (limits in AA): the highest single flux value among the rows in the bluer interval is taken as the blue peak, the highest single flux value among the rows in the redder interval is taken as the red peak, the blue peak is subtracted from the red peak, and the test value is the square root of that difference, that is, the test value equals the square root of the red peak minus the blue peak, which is 1.0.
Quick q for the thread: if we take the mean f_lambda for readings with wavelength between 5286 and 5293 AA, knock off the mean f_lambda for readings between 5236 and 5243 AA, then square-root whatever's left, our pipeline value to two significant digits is 0.51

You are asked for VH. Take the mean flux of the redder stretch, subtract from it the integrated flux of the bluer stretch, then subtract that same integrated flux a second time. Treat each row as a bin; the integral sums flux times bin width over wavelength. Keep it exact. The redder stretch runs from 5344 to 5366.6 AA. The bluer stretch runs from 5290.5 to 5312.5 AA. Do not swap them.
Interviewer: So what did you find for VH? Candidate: -446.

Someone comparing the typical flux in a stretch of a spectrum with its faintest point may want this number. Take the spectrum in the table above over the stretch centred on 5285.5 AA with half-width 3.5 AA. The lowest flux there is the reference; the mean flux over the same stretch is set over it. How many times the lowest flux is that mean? 1.091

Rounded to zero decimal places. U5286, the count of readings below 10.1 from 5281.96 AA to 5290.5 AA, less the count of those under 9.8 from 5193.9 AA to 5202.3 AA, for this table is -1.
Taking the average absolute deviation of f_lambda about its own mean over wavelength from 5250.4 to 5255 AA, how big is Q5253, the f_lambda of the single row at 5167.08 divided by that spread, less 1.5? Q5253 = 9.7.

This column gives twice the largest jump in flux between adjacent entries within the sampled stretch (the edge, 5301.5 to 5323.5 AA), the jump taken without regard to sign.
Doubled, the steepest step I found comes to 4.4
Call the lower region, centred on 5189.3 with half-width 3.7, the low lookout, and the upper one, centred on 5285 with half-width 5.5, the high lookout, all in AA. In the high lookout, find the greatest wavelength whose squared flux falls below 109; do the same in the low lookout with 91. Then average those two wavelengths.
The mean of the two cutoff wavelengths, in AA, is 5238.6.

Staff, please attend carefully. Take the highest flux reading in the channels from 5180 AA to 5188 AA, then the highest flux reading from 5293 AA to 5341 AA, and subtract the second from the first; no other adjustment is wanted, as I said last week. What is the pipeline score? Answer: -2.9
